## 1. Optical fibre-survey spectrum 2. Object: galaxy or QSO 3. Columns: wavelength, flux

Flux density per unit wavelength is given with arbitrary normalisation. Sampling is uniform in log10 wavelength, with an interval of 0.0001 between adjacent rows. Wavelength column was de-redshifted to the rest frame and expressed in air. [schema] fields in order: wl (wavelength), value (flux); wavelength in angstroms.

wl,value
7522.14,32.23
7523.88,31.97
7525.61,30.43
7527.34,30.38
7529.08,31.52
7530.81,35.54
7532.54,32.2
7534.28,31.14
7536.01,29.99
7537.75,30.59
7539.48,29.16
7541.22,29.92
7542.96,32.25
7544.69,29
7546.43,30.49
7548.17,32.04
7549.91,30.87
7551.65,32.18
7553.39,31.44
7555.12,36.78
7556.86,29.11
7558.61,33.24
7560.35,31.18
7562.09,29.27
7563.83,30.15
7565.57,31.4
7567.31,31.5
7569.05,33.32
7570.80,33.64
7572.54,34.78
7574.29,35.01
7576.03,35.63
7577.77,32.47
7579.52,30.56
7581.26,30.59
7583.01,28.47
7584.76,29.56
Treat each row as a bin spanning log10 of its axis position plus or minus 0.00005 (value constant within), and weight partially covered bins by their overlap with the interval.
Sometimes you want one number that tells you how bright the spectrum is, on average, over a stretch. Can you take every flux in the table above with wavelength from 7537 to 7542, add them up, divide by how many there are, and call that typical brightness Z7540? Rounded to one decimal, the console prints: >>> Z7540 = 29.9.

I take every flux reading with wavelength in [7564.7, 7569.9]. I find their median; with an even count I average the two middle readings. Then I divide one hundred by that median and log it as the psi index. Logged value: 3.17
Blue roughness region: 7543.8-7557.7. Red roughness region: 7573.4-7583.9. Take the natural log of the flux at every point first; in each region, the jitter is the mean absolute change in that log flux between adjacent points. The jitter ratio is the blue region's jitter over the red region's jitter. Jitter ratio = 1.7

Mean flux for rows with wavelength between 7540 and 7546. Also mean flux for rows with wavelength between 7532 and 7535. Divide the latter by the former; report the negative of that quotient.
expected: -1.04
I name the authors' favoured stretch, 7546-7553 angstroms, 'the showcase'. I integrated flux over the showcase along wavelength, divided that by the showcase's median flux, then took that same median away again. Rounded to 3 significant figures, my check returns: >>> -24.5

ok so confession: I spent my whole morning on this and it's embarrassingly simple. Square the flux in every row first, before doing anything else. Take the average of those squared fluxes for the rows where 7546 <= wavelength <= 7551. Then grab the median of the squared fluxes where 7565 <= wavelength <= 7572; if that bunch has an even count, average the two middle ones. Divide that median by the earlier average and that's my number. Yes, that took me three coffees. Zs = 1.08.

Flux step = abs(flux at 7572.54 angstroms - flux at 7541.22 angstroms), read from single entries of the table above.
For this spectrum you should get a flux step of 4.9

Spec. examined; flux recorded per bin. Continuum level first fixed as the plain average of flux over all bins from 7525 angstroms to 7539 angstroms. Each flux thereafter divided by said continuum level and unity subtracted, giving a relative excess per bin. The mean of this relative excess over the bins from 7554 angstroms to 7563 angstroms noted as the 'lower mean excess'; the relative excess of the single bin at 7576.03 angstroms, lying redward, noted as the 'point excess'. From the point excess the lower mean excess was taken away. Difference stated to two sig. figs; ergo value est 0.12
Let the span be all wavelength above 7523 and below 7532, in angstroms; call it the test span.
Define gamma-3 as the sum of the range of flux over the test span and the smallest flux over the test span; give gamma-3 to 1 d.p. 35.5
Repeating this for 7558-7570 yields 33.3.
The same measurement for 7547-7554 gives 32.2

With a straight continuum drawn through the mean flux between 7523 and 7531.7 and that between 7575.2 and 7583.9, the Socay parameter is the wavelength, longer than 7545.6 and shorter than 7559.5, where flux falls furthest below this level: 7556.86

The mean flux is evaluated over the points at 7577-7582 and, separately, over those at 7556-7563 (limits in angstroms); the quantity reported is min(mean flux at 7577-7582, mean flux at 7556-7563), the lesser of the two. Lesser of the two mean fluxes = 30.7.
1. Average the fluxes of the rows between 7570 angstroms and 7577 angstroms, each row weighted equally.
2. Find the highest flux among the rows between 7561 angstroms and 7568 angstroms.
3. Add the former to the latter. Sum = 66.3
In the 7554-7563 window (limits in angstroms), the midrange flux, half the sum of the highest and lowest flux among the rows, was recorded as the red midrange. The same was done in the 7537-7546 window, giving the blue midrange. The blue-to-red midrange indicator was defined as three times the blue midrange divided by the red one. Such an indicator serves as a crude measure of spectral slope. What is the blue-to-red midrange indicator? 2.79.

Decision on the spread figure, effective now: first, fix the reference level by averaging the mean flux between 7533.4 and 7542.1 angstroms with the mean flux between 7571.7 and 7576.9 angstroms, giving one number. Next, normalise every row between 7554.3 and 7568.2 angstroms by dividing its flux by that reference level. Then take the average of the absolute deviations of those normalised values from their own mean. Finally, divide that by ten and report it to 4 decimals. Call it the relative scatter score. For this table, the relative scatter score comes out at 0.0053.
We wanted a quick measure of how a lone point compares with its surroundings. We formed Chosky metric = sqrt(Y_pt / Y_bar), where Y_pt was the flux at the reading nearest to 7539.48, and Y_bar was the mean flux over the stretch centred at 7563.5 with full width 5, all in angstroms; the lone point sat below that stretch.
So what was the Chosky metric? 0.98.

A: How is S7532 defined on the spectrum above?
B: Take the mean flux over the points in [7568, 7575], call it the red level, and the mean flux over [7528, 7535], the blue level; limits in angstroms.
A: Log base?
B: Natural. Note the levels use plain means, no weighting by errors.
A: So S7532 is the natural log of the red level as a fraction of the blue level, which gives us 0.05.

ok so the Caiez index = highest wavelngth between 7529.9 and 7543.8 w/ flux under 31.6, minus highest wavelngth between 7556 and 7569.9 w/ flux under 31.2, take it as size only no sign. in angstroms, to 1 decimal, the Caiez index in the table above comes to 22.6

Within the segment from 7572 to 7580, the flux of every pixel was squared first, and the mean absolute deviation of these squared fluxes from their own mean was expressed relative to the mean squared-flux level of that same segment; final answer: 0.10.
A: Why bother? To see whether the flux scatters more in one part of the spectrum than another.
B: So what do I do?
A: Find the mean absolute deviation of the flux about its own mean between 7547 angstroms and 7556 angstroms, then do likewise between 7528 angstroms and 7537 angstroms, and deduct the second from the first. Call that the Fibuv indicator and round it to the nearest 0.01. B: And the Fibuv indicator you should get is 0.21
